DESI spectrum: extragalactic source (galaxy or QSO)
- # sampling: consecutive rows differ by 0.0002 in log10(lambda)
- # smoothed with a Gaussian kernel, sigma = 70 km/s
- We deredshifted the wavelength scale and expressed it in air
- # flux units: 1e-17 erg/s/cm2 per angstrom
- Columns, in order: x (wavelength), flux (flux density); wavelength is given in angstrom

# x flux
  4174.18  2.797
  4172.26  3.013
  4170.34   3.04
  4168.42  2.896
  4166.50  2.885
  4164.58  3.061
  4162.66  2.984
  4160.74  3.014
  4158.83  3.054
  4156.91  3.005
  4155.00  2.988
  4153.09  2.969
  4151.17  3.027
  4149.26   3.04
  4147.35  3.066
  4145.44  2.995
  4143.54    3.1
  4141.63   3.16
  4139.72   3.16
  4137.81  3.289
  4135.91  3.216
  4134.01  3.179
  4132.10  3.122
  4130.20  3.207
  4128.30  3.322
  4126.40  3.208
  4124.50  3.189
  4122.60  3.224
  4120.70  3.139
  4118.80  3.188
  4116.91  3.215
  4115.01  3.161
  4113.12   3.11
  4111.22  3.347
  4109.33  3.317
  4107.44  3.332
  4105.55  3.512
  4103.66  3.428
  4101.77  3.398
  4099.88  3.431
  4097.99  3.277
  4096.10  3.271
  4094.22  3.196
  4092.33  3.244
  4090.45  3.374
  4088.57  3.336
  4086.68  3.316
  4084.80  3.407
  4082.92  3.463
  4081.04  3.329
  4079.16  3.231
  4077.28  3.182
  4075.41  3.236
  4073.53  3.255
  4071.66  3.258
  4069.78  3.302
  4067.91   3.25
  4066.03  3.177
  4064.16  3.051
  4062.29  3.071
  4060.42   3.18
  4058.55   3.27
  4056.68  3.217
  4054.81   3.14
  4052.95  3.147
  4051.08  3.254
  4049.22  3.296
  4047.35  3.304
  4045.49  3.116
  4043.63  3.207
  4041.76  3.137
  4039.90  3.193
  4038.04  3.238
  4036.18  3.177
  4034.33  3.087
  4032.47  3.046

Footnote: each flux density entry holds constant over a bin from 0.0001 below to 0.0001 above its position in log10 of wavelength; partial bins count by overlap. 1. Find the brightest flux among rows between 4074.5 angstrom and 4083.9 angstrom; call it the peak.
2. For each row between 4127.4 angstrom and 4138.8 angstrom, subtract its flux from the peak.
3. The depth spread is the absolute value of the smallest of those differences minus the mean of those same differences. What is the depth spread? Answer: 0.10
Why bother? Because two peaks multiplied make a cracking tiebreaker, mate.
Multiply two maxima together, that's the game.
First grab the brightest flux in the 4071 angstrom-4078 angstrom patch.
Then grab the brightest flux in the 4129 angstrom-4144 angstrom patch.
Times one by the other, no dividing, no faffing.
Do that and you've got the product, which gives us 10.7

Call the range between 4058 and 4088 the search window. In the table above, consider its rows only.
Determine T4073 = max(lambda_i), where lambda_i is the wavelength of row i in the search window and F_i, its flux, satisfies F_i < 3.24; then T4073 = 4079.16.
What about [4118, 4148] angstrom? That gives 4147.35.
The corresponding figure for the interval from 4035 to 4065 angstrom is 4064.16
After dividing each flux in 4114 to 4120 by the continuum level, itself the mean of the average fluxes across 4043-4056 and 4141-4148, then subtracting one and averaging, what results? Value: 0.01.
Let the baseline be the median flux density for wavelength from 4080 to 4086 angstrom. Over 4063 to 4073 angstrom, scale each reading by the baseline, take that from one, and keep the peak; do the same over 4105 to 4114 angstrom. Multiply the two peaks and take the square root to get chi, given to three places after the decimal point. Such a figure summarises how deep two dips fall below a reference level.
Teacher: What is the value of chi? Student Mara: 0.095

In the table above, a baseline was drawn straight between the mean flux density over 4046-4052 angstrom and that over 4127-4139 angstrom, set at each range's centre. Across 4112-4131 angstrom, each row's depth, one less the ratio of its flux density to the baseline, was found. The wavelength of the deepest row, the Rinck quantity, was 4113.12 angstrom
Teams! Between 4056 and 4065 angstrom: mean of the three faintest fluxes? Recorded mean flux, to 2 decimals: 3.10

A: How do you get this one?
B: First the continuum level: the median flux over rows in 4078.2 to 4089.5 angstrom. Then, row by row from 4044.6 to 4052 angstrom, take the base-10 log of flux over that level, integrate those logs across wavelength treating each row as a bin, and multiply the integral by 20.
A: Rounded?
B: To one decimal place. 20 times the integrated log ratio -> -1.8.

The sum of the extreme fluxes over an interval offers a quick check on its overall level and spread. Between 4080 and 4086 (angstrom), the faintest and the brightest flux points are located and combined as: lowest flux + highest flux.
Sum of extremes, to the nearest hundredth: 6.79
